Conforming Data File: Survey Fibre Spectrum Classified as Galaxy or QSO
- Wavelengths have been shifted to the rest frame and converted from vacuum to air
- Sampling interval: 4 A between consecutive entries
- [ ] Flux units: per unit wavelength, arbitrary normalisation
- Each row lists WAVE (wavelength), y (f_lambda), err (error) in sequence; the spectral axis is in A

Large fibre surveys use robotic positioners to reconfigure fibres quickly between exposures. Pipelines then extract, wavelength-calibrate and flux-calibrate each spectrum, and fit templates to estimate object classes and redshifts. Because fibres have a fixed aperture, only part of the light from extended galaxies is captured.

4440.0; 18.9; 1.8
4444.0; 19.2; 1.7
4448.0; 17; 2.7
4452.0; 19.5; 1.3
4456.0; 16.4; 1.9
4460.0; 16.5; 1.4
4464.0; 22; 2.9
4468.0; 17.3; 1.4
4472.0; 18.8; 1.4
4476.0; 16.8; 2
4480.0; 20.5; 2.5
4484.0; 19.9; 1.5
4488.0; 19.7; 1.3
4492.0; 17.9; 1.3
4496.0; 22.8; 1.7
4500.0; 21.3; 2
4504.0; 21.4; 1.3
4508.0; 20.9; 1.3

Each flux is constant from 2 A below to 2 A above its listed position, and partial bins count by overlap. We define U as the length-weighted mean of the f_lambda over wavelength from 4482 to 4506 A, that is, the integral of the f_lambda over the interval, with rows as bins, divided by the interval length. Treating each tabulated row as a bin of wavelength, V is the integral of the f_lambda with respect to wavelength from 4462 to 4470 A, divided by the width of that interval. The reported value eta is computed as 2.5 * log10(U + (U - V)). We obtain 3.32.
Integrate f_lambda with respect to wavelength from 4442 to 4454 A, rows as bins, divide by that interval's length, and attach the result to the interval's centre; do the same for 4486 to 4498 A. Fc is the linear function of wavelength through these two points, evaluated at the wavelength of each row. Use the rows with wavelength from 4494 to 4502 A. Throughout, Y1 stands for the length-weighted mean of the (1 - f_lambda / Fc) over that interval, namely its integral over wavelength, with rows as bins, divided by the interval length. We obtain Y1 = -0.084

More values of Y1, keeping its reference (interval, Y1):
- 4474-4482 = 0.050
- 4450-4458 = 0.044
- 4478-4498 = -0.008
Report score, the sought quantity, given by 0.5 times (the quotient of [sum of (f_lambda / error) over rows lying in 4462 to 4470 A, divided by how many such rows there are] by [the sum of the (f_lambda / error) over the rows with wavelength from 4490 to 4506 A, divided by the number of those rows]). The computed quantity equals 0.37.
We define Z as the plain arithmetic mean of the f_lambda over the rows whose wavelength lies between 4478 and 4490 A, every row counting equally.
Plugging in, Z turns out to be 20.0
